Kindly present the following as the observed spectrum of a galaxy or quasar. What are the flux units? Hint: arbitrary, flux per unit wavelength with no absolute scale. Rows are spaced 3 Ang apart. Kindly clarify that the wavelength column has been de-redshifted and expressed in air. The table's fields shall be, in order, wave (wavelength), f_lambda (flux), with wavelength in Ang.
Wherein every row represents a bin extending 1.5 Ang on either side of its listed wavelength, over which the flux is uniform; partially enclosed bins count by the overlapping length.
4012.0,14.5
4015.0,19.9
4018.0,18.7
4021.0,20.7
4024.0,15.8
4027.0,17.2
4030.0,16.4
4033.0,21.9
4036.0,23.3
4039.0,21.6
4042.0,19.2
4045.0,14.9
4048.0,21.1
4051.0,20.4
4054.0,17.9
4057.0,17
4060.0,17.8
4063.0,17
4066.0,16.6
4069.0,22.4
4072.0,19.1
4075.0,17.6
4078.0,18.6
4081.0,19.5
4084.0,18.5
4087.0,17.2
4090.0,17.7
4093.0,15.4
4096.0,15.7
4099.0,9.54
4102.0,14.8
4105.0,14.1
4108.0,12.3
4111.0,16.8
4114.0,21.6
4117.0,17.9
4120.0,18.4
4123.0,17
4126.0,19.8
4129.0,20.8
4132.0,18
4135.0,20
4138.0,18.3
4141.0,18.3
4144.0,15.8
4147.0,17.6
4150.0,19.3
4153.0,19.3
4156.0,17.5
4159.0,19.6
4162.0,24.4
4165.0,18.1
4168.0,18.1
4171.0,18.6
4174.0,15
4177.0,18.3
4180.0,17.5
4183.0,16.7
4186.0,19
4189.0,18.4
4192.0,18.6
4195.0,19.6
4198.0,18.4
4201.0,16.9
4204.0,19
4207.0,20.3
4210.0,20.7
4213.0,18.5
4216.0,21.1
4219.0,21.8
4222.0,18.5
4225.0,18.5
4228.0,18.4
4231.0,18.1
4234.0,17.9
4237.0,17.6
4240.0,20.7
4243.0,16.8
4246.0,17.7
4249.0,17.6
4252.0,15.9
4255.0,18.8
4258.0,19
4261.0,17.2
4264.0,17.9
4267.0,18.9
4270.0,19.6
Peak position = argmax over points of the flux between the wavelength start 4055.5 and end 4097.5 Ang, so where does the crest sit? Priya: 4069.0 Ang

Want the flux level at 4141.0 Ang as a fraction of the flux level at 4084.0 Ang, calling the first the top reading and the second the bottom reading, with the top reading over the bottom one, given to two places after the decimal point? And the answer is 0.99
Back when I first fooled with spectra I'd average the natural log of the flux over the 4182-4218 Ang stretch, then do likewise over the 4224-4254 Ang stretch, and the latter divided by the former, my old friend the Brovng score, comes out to 0.98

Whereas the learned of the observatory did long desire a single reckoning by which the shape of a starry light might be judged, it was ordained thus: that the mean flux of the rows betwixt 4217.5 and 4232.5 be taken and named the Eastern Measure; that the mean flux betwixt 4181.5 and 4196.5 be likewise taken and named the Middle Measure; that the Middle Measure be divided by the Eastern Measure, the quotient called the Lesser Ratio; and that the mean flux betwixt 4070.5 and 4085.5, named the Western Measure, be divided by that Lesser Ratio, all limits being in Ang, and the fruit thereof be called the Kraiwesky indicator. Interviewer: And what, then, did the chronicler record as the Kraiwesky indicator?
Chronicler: 19.3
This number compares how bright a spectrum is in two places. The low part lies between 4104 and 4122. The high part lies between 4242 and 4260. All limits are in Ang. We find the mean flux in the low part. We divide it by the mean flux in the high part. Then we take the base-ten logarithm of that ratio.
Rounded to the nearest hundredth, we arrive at -0.02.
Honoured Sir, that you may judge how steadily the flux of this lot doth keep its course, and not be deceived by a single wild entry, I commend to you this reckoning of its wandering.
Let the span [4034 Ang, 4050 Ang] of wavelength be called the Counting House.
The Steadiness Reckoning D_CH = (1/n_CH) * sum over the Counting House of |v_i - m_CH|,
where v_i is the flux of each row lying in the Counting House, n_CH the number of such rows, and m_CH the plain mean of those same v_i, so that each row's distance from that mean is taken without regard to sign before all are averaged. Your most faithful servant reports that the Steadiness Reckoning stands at 2.4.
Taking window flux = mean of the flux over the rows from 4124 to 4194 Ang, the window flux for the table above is 18.6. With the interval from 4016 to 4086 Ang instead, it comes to 18.8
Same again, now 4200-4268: 18.6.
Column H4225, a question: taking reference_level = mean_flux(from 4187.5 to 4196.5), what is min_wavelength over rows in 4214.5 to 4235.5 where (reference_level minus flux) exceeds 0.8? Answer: 4234.0 Ang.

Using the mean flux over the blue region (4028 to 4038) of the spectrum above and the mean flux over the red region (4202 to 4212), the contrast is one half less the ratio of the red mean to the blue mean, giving -0.47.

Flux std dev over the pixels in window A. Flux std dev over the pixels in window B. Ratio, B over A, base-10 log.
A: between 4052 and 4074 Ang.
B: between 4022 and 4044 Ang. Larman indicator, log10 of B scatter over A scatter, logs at 0.17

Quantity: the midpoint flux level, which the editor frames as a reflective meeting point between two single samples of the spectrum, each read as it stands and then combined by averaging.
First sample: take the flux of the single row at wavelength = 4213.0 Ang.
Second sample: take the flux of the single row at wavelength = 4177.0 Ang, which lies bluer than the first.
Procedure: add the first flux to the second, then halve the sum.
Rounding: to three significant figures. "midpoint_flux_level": 18.4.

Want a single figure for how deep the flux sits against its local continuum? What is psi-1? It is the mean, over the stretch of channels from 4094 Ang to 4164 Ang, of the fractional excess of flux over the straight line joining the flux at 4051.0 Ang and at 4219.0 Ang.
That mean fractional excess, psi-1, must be -0.16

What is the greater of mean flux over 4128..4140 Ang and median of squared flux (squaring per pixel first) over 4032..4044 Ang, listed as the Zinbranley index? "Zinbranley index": 473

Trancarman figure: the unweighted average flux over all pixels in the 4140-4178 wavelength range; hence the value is 18.5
